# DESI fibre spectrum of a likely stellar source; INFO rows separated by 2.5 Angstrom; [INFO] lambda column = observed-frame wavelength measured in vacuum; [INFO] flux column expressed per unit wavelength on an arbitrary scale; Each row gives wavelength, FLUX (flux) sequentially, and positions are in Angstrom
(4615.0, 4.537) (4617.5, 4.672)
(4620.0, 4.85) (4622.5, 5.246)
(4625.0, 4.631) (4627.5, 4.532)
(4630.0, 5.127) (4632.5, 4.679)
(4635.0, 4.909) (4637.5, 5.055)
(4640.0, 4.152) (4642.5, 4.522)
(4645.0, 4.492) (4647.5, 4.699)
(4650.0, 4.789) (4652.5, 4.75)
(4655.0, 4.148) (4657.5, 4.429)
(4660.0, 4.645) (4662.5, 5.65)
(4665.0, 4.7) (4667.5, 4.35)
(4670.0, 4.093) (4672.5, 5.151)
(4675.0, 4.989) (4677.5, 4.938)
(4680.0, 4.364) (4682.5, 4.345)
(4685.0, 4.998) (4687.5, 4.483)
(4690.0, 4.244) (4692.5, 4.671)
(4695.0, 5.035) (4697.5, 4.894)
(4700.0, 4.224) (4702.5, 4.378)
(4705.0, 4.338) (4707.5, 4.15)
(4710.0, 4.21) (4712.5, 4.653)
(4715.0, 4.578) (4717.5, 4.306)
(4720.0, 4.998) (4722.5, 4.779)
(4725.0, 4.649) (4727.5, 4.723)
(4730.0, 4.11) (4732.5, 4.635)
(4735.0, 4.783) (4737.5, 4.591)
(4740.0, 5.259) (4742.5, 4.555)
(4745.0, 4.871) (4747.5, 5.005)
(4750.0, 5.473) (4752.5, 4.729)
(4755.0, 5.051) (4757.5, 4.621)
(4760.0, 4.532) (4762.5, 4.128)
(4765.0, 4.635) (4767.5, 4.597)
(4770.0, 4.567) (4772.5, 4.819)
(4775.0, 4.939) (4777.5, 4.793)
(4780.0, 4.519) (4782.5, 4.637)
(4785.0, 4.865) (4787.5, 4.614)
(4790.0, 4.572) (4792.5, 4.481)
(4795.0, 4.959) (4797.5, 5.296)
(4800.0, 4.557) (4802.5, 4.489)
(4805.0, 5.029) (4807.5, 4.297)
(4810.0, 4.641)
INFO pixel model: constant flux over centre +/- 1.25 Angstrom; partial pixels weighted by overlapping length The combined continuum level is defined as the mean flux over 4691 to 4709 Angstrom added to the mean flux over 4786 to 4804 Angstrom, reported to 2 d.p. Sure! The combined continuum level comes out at 9.24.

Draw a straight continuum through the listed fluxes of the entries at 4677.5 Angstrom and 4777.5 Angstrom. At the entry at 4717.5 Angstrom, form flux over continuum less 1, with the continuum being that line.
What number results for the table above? -0.12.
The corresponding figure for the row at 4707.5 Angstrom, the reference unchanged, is -0.15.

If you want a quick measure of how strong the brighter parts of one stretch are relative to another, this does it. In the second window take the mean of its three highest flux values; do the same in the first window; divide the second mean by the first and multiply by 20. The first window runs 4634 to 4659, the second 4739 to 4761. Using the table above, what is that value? 21.4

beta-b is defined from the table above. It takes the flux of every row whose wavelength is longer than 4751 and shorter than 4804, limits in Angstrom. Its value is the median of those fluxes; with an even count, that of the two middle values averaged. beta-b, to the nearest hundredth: 4.62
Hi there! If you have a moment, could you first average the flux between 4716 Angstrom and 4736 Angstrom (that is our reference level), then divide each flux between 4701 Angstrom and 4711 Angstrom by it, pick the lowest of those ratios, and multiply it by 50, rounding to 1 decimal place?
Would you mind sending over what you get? 44.9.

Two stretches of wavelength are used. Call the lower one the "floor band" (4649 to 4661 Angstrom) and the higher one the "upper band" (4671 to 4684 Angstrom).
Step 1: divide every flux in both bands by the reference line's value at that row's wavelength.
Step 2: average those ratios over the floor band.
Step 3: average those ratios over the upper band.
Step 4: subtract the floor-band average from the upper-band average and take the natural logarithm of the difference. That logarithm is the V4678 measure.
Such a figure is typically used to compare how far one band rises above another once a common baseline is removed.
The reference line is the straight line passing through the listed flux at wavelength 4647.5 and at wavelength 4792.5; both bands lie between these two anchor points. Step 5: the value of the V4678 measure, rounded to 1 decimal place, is -3.0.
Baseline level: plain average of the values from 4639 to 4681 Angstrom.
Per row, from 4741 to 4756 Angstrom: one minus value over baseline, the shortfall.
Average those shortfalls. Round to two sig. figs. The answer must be -0.066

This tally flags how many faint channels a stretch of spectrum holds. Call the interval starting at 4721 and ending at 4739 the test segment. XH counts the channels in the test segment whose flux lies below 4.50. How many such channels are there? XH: 1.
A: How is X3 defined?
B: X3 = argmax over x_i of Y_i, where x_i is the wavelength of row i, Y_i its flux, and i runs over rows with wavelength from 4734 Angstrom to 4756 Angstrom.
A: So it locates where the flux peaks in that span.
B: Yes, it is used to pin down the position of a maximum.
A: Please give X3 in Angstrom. 4750.0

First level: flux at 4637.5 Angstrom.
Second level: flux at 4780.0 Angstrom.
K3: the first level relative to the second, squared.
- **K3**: 1.25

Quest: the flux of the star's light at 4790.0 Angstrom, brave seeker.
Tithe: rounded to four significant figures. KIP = 4.572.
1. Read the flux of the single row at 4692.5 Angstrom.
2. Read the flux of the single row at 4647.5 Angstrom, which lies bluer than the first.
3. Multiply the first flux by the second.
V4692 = 21.9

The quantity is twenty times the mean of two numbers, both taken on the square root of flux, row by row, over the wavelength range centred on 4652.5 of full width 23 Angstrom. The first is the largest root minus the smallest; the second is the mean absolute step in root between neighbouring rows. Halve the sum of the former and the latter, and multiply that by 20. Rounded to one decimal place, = 4.1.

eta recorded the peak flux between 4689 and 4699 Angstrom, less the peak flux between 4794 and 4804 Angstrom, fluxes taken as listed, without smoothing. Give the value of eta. -0.26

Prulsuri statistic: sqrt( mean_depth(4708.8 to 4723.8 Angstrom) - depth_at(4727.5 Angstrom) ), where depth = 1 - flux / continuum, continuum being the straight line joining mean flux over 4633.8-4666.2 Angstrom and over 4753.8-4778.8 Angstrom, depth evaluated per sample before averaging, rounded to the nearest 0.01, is 0.17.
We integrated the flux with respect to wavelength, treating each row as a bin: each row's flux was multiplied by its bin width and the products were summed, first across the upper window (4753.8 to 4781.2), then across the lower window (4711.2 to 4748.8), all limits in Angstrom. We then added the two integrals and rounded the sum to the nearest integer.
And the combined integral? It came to 304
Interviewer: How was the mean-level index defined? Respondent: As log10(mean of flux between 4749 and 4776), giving 0.675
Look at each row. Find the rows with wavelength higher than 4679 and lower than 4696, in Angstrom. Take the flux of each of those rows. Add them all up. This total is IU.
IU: 32.14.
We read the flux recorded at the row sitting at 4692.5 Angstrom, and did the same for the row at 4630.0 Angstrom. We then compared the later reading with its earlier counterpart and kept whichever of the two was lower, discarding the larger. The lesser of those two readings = 4.7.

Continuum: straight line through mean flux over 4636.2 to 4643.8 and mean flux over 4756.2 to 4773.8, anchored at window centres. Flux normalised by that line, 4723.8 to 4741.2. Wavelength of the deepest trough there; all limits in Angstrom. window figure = 4730.0 Angstrom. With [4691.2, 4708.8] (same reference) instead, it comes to 4707.5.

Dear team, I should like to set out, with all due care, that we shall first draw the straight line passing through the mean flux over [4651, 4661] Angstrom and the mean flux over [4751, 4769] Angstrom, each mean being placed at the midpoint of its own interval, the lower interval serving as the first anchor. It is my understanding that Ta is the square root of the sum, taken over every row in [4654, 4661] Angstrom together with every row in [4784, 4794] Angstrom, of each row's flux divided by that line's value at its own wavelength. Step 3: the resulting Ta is 2.63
